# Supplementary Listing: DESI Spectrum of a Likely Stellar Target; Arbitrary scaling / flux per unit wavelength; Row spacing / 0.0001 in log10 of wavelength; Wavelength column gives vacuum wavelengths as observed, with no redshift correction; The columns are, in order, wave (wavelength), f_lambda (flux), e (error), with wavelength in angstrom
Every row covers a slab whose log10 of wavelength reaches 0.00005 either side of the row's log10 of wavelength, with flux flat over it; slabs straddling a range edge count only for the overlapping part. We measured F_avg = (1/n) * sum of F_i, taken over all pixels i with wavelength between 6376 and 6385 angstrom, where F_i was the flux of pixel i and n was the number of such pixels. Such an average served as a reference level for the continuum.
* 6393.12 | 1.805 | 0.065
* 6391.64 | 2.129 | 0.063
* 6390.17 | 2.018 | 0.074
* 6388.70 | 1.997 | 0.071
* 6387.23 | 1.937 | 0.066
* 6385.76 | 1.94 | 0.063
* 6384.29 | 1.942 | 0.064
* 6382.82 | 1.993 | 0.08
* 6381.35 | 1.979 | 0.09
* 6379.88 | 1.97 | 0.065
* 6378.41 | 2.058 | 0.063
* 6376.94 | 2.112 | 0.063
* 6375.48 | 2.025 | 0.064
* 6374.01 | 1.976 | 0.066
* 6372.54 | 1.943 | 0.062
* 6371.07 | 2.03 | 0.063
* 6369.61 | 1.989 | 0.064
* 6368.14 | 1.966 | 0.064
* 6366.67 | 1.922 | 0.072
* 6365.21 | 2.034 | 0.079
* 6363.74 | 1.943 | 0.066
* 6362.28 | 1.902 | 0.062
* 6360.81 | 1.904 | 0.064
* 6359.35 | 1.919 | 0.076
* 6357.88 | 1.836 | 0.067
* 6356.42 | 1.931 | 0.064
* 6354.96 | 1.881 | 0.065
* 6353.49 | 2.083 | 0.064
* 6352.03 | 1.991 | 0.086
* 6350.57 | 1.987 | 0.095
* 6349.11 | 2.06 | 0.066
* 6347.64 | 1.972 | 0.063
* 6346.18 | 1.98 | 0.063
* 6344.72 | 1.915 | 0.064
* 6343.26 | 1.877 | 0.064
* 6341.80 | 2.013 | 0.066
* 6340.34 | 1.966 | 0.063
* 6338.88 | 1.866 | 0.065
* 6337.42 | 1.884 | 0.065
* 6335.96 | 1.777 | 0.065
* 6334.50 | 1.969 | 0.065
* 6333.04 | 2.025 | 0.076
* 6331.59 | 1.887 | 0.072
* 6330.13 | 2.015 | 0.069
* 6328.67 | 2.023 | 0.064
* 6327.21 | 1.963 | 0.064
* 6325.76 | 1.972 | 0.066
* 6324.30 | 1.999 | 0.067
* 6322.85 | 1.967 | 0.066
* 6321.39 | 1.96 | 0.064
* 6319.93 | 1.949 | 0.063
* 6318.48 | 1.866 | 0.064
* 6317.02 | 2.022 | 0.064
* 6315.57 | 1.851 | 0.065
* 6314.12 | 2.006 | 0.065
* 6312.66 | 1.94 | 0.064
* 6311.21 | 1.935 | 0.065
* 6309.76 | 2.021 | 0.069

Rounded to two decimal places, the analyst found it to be 2.01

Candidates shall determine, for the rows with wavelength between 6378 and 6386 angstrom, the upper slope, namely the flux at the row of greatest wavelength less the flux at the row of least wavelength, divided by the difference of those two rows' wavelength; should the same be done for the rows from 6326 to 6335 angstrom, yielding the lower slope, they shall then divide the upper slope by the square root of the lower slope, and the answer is -0.560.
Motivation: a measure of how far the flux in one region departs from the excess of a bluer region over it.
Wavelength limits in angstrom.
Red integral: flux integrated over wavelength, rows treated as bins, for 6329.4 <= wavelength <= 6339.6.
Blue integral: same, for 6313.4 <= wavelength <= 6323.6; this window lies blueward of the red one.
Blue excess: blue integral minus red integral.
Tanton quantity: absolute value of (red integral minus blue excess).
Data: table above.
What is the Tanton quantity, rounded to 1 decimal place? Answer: 19.3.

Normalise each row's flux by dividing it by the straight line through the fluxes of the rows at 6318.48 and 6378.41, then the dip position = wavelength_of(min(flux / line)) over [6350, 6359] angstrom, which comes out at 6357.88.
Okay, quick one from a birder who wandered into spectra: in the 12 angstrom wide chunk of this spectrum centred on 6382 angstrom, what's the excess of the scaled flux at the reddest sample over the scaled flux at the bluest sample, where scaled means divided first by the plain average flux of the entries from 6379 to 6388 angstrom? -0.09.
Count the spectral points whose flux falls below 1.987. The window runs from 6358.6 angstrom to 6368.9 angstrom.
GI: 6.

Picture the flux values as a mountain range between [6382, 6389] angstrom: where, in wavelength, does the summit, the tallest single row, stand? 6388.70 angstrom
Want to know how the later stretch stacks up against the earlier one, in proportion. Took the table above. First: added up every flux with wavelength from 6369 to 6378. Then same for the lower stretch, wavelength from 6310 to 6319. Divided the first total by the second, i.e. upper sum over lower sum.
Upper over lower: 1.04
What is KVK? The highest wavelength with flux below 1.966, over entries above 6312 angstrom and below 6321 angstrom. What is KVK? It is 6319.93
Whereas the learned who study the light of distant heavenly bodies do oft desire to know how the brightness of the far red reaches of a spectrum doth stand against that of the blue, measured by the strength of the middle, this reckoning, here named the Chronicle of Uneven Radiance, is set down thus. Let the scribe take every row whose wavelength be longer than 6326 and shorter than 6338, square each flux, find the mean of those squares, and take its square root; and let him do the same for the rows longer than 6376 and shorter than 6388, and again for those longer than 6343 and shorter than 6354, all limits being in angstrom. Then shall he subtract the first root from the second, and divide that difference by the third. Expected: 0.02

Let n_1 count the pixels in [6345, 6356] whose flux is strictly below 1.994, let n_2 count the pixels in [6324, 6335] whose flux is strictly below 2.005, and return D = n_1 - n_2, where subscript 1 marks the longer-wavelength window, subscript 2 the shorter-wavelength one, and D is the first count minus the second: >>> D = 0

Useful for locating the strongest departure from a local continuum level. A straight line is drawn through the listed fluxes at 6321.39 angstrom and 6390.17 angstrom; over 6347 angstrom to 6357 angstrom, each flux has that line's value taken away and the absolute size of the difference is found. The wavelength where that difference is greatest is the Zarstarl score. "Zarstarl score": 6354.96 angstrom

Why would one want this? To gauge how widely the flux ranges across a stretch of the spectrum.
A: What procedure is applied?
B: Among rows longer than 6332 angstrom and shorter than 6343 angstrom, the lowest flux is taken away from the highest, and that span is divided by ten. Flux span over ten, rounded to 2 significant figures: 0.025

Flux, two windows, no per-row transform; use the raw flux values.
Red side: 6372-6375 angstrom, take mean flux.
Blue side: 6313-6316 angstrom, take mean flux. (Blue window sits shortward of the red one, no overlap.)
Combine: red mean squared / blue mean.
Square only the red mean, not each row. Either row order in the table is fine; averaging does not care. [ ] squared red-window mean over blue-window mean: 1.99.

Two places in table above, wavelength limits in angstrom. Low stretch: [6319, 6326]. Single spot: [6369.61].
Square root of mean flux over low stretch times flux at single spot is 1.98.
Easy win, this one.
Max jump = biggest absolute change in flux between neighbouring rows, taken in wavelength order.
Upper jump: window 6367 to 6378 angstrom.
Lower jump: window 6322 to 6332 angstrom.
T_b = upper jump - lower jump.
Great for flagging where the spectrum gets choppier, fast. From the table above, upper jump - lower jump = -0.04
